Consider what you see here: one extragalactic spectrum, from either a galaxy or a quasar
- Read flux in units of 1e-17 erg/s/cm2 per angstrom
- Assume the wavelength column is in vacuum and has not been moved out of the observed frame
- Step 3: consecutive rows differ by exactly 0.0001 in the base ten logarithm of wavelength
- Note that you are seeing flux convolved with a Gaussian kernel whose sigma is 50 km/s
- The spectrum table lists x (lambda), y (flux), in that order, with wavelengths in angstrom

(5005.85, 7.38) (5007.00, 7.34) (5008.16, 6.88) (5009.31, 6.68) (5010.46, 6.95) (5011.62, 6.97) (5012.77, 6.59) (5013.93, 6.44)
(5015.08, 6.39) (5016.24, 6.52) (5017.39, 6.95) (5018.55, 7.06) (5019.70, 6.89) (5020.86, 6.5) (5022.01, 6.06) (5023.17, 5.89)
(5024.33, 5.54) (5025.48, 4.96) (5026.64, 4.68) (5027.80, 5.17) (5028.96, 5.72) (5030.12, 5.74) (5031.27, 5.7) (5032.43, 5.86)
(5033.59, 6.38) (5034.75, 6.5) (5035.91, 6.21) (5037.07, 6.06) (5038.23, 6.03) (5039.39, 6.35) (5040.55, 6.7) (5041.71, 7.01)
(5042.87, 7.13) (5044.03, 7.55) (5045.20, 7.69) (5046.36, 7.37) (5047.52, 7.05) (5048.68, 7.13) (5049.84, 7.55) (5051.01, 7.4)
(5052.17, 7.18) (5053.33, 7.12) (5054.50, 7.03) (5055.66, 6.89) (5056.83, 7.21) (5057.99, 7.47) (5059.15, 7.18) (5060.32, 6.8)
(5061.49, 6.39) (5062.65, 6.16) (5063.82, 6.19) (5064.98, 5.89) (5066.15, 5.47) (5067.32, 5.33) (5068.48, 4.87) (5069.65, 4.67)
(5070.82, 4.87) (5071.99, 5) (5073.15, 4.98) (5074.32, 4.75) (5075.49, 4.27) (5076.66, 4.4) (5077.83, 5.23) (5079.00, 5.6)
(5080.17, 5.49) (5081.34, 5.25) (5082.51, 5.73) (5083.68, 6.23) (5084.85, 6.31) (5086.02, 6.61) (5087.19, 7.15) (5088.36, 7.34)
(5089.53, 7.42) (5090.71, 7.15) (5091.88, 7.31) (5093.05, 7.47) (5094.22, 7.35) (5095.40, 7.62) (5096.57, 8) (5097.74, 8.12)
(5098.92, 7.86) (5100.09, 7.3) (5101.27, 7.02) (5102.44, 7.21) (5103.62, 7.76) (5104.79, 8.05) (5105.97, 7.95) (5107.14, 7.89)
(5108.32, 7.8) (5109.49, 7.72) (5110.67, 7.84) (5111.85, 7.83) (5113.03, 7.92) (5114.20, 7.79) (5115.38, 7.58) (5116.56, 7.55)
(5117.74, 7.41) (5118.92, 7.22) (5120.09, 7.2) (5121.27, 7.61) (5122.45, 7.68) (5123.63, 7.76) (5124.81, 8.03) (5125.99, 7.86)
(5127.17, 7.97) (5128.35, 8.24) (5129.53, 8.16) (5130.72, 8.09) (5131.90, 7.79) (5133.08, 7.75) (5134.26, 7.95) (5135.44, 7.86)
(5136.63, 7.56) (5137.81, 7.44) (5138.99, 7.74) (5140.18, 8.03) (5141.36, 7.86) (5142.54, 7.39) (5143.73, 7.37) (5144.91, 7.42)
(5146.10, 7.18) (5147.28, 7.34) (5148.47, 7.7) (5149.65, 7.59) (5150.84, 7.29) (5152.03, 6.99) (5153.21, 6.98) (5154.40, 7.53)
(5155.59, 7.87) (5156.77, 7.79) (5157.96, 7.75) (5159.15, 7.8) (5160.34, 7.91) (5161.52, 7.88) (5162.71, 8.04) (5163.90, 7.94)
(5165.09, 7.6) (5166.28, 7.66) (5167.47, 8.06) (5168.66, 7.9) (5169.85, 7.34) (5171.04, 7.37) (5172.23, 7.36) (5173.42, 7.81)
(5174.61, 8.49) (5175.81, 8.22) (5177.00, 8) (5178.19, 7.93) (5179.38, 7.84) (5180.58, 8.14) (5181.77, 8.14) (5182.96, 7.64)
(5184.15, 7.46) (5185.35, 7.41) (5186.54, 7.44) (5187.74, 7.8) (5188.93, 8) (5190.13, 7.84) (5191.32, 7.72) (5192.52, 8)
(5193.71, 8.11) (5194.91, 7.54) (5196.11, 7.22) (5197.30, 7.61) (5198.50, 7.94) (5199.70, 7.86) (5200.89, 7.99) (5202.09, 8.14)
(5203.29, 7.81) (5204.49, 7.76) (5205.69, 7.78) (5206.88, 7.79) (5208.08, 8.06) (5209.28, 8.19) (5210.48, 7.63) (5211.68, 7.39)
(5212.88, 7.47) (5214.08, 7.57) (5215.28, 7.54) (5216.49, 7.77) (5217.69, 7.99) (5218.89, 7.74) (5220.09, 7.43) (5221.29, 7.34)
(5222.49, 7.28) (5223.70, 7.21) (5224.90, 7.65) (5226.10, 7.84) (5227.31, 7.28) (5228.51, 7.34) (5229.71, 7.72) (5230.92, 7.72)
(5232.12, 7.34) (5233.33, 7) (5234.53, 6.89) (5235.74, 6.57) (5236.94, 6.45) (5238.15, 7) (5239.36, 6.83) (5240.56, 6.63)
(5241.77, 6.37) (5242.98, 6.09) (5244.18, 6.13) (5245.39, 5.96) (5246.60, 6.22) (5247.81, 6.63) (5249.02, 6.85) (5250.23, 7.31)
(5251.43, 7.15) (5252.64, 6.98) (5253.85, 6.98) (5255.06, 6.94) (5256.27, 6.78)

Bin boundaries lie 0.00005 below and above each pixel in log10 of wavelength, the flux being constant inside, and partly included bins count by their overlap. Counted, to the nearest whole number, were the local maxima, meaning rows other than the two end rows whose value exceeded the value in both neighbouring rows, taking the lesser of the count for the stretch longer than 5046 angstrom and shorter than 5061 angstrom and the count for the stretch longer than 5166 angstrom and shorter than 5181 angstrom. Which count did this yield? 2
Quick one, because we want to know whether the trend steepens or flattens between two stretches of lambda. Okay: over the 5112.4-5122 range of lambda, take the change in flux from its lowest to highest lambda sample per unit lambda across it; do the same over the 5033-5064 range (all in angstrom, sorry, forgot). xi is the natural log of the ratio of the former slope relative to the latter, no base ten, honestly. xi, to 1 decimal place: 1.8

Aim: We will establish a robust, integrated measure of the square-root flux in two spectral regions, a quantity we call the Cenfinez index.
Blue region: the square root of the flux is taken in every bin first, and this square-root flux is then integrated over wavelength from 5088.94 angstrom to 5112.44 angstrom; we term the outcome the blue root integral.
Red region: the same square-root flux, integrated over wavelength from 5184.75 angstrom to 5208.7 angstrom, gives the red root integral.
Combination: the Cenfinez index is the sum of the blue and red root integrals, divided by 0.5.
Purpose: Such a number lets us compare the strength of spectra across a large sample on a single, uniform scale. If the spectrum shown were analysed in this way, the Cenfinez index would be 263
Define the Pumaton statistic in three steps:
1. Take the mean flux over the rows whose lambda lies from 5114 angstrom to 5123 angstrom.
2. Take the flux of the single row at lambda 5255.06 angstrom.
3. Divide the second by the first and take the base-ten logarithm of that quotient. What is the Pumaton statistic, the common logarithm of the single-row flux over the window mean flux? -0.03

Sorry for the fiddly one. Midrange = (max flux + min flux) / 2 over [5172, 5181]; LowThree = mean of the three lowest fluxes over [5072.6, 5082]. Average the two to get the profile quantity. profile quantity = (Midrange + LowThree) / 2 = 6.2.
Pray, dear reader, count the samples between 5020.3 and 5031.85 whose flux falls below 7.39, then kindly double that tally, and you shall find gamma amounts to 20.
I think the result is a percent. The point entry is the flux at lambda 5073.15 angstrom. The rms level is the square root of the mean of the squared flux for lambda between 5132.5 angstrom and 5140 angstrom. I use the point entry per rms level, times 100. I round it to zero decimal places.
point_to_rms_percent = 65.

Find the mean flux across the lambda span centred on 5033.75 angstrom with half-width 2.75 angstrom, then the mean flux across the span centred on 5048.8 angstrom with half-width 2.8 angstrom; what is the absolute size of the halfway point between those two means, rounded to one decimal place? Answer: 6.7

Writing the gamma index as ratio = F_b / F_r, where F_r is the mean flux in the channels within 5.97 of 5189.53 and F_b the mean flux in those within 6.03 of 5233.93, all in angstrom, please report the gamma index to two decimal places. 0.92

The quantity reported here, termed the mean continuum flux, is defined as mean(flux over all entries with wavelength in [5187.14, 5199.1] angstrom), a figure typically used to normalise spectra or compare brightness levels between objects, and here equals 7.8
